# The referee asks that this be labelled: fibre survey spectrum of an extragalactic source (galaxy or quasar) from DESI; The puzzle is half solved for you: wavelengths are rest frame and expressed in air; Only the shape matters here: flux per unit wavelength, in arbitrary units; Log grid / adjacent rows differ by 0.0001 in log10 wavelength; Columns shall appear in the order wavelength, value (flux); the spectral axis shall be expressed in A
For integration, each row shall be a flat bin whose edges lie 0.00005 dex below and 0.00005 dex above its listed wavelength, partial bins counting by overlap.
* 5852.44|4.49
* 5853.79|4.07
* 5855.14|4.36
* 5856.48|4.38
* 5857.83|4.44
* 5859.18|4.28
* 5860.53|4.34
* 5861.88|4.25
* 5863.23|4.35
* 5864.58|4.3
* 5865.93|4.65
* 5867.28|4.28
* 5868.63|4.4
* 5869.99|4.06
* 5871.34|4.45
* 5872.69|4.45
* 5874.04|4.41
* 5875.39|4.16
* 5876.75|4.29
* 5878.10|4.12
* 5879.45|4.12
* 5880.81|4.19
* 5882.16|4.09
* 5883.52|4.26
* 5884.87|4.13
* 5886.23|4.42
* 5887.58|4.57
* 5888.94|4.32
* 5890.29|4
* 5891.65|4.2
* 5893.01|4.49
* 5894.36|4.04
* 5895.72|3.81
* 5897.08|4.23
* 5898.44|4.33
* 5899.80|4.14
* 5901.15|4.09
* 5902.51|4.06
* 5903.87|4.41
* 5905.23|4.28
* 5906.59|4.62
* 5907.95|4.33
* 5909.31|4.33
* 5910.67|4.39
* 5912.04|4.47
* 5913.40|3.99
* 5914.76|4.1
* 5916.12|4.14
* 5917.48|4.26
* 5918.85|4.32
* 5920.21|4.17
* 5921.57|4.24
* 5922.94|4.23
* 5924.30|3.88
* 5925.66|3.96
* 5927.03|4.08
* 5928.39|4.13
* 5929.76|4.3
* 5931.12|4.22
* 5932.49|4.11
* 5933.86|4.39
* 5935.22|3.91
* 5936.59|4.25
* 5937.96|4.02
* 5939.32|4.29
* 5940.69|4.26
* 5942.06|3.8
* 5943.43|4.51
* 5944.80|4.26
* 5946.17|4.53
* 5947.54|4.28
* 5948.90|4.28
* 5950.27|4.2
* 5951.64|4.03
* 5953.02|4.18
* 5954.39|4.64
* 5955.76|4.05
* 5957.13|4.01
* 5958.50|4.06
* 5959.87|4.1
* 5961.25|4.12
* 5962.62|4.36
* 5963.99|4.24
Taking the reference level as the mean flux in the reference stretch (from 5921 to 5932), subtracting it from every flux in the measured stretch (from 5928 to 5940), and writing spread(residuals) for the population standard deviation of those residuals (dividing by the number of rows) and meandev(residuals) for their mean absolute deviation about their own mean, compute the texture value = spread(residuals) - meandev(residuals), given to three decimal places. 0.020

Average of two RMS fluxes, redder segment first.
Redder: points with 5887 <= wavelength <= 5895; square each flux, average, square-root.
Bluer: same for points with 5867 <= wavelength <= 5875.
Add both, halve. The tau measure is 4.31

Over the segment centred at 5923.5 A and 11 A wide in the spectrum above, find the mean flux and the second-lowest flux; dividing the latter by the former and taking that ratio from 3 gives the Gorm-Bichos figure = 2.04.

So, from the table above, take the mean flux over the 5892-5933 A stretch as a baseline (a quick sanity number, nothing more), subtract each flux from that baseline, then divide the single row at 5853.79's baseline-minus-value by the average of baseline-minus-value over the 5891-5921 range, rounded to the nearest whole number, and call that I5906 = -4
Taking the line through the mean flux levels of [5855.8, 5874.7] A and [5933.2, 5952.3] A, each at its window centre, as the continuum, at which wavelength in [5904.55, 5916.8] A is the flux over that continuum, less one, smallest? 5913.40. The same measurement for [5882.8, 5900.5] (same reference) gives 5895.72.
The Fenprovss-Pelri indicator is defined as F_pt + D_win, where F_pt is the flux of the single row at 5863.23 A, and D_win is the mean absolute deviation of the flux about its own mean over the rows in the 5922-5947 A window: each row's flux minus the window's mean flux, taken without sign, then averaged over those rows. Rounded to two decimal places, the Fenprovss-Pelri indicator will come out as 4.52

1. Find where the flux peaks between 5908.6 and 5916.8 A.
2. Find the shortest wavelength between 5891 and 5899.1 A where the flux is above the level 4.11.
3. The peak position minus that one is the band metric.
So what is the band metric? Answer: 20.4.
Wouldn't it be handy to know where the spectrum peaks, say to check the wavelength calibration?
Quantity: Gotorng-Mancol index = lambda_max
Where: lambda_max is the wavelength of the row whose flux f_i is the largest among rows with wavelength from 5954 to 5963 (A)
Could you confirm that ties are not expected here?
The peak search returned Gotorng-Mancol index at 5954.39 A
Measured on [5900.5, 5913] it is 5906.59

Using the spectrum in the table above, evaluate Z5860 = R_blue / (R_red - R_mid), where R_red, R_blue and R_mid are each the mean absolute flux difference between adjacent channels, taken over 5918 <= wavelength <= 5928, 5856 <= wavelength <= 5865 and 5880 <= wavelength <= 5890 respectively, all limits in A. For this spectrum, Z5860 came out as -2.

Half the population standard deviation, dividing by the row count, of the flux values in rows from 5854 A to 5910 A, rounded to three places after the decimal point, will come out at 0.086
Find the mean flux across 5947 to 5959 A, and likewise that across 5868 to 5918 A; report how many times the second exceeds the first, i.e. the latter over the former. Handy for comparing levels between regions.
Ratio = 1.01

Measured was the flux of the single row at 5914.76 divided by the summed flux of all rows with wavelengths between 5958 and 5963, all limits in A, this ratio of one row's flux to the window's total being 0.25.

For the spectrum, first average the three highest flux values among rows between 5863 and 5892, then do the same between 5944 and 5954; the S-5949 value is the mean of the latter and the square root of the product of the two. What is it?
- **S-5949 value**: 4.41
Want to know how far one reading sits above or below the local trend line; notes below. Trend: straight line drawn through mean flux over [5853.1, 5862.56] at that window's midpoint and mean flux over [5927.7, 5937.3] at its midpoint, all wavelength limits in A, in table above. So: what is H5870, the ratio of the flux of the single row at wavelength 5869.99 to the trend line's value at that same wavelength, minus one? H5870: -0.052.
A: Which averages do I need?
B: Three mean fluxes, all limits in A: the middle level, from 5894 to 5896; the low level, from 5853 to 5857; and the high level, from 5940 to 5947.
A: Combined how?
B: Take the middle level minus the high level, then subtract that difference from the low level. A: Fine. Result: 4.62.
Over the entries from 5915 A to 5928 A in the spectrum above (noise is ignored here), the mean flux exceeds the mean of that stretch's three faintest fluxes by 0.169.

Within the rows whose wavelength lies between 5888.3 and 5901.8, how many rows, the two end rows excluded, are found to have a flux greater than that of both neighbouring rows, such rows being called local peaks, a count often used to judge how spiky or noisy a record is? 2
